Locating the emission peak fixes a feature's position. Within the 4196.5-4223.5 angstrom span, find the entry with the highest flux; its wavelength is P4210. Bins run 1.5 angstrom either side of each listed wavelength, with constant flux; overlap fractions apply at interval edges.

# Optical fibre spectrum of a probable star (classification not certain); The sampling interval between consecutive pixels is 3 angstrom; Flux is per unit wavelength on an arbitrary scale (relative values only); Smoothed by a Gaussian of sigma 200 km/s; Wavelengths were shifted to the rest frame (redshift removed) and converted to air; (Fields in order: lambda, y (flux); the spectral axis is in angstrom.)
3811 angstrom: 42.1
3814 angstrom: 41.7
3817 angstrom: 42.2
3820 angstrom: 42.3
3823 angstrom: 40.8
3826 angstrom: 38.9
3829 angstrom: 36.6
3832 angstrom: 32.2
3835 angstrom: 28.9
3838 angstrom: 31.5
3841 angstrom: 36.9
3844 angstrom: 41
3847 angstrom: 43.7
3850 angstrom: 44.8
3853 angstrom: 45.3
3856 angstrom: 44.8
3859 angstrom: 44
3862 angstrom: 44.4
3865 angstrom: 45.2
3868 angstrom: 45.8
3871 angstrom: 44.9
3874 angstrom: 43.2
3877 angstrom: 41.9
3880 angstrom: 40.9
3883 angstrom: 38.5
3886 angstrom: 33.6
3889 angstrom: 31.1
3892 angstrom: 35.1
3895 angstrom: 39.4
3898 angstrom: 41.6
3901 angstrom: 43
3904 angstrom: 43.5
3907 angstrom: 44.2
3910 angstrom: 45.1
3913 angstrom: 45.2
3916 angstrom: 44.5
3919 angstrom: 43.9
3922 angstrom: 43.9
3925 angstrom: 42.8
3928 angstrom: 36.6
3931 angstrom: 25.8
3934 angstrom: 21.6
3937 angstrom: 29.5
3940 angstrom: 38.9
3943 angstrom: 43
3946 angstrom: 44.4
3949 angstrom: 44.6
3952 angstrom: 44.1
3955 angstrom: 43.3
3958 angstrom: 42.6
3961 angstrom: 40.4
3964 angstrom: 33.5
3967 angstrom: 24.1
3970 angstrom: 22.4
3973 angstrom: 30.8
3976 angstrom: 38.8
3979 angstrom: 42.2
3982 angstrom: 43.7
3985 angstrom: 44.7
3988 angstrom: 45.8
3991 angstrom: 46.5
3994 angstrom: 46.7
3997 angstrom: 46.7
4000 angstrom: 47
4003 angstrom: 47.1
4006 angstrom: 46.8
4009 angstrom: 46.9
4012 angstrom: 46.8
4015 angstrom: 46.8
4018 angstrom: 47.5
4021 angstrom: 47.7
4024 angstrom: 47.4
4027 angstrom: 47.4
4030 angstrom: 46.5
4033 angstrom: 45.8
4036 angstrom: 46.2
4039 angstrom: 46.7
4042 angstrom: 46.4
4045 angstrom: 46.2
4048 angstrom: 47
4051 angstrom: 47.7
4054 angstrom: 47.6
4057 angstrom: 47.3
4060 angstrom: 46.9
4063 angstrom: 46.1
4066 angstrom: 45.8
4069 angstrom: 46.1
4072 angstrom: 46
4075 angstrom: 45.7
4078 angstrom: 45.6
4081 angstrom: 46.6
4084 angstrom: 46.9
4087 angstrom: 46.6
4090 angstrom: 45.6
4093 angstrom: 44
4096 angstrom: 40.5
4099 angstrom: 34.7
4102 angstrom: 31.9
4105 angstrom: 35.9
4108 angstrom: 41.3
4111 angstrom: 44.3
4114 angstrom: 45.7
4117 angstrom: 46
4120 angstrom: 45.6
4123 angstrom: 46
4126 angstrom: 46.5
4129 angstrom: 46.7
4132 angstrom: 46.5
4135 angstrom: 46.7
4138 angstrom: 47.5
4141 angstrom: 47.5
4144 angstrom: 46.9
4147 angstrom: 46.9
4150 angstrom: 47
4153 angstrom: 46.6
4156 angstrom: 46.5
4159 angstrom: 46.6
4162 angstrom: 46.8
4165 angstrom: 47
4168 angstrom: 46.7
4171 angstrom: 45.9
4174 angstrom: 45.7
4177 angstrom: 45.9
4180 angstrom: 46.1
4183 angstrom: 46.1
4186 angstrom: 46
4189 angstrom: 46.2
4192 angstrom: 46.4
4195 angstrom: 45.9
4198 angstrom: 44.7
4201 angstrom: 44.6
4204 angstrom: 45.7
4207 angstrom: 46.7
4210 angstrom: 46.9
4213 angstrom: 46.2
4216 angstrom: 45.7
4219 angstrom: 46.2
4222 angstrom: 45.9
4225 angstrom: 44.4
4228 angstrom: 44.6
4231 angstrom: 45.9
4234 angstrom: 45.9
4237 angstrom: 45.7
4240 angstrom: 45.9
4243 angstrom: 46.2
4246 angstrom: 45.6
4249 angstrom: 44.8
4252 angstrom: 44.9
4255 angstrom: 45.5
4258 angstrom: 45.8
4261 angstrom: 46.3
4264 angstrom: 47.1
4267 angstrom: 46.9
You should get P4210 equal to 4210 angstrom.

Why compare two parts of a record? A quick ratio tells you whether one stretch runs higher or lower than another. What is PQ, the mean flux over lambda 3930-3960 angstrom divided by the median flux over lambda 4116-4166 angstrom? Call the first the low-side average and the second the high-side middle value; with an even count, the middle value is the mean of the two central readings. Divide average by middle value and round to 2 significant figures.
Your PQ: 0.81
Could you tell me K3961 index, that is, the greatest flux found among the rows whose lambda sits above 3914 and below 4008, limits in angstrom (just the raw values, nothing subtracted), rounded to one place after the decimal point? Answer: 47.1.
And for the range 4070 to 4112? 46.9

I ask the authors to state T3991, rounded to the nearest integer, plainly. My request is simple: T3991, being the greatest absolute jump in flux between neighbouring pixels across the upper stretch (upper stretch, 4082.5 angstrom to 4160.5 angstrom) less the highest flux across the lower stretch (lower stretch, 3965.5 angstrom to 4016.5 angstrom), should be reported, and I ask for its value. -41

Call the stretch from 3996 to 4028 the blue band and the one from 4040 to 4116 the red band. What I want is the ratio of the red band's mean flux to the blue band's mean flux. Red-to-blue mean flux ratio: 0.94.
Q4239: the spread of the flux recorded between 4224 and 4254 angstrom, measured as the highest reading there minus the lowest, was 1.8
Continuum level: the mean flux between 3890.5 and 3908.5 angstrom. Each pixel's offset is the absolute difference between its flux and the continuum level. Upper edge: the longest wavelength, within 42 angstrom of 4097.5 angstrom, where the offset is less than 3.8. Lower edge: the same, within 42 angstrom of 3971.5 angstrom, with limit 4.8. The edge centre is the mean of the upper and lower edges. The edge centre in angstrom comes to 4049.5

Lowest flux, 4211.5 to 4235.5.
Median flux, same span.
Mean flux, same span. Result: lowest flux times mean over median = 44.1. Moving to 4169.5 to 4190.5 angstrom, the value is 45.7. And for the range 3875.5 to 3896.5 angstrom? 30.1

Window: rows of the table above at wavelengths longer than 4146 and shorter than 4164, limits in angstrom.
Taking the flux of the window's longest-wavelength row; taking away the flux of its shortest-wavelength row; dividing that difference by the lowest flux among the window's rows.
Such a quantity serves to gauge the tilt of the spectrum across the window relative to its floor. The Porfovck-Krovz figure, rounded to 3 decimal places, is -0.002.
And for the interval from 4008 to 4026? 0.011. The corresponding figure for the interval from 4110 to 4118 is 0.038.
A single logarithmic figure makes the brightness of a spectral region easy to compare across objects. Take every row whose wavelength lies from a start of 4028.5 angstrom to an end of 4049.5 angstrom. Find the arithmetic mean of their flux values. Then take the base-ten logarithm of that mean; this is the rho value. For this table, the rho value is 1.667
